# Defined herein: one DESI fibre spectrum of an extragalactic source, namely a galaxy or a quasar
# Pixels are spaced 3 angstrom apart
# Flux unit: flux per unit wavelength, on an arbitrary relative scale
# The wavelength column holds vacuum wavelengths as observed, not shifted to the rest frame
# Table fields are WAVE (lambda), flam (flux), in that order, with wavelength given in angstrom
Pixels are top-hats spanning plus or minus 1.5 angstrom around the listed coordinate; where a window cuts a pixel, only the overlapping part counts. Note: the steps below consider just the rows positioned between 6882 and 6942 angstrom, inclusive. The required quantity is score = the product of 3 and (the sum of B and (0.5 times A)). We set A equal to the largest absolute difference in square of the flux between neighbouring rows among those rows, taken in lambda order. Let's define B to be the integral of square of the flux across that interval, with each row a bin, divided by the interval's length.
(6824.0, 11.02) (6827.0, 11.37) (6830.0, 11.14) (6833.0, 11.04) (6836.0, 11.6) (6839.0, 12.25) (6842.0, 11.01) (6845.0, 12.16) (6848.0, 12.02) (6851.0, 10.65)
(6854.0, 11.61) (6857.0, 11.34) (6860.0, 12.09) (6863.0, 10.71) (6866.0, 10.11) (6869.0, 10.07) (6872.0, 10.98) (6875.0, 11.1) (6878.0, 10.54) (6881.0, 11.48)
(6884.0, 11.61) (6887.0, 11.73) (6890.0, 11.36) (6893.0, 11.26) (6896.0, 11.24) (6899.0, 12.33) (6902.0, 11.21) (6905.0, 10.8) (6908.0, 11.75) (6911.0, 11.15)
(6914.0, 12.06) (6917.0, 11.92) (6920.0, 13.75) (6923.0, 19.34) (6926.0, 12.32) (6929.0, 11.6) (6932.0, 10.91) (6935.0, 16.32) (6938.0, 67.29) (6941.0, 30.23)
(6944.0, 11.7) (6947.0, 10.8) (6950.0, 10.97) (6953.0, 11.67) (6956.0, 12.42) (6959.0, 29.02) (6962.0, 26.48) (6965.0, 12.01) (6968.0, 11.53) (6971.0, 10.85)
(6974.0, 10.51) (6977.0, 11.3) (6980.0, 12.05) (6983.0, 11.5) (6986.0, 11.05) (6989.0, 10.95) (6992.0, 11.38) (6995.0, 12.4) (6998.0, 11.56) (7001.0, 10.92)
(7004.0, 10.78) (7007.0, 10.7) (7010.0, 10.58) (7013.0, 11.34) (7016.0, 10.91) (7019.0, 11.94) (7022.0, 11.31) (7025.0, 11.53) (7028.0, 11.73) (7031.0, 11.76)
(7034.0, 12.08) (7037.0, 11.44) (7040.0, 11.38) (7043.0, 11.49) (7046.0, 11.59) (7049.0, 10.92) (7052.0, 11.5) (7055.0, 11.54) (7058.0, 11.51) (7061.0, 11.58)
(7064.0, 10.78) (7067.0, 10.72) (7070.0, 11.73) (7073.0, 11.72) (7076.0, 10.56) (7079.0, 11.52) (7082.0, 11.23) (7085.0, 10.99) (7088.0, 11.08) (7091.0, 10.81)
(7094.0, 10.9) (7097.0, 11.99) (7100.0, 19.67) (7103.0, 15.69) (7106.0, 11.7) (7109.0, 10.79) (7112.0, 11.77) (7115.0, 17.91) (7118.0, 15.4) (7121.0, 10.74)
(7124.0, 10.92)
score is 7614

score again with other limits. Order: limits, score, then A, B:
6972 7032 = 420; 24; 128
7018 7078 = 432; 26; 131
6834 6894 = 430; 31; 128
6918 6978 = 7820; 4262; 476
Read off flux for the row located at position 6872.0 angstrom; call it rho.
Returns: 10.98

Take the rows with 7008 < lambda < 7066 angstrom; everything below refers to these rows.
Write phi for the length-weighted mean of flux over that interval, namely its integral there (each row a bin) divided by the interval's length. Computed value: 11.4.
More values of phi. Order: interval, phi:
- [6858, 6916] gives 11.2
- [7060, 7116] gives 12.2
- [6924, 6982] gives 17.3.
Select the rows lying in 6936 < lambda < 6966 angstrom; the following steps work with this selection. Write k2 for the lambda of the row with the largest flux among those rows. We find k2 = 6938.0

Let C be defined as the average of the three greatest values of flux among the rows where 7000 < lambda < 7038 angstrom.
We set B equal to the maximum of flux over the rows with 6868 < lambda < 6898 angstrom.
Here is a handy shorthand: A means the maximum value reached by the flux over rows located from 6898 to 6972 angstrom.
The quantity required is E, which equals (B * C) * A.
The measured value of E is 9414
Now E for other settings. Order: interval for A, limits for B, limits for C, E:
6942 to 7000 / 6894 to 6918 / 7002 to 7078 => 4268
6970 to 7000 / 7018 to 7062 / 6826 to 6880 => 1822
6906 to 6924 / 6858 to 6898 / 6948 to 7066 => 5294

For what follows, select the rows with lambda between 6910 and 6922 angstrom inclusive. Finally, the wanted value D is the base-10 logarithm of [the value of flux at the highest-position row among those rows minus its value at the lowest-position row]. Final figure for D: 0.41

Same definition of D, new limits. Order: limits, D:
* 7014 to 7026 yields -0.21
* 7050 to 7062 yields -1.10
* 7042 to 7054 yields -2.00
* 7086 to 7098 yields -0.04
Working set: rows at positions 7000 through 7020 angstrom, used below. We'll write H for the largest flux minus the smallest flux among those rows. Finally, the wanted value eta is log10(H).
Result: 0.13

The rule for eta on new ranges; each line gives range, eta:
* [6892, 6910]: 0.18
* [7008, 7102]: 0.96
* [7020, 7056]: 0.06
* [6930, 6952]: 1.75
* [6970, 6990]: 0.19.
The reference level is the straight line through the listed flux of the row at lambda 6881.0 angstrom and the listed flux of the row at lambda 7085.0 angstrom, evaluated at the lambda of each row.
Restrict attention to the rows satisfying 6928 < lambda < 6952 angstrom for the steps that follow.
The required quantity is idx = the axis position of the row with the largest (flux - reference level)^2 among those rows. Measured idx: 6938.0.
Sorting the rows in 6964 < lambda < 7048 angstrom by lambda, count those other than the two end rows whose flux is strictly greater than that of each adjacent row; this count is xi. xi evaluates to 5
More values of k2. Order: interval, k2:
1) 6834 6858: 6839.0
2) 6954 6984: 6959.0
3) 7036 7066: 7046.0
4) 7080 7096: 7082.0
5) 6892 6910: 6899.0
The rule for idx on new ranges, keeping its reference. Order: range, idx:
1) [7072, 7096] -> 7073.0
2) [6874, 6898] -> 6878.0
